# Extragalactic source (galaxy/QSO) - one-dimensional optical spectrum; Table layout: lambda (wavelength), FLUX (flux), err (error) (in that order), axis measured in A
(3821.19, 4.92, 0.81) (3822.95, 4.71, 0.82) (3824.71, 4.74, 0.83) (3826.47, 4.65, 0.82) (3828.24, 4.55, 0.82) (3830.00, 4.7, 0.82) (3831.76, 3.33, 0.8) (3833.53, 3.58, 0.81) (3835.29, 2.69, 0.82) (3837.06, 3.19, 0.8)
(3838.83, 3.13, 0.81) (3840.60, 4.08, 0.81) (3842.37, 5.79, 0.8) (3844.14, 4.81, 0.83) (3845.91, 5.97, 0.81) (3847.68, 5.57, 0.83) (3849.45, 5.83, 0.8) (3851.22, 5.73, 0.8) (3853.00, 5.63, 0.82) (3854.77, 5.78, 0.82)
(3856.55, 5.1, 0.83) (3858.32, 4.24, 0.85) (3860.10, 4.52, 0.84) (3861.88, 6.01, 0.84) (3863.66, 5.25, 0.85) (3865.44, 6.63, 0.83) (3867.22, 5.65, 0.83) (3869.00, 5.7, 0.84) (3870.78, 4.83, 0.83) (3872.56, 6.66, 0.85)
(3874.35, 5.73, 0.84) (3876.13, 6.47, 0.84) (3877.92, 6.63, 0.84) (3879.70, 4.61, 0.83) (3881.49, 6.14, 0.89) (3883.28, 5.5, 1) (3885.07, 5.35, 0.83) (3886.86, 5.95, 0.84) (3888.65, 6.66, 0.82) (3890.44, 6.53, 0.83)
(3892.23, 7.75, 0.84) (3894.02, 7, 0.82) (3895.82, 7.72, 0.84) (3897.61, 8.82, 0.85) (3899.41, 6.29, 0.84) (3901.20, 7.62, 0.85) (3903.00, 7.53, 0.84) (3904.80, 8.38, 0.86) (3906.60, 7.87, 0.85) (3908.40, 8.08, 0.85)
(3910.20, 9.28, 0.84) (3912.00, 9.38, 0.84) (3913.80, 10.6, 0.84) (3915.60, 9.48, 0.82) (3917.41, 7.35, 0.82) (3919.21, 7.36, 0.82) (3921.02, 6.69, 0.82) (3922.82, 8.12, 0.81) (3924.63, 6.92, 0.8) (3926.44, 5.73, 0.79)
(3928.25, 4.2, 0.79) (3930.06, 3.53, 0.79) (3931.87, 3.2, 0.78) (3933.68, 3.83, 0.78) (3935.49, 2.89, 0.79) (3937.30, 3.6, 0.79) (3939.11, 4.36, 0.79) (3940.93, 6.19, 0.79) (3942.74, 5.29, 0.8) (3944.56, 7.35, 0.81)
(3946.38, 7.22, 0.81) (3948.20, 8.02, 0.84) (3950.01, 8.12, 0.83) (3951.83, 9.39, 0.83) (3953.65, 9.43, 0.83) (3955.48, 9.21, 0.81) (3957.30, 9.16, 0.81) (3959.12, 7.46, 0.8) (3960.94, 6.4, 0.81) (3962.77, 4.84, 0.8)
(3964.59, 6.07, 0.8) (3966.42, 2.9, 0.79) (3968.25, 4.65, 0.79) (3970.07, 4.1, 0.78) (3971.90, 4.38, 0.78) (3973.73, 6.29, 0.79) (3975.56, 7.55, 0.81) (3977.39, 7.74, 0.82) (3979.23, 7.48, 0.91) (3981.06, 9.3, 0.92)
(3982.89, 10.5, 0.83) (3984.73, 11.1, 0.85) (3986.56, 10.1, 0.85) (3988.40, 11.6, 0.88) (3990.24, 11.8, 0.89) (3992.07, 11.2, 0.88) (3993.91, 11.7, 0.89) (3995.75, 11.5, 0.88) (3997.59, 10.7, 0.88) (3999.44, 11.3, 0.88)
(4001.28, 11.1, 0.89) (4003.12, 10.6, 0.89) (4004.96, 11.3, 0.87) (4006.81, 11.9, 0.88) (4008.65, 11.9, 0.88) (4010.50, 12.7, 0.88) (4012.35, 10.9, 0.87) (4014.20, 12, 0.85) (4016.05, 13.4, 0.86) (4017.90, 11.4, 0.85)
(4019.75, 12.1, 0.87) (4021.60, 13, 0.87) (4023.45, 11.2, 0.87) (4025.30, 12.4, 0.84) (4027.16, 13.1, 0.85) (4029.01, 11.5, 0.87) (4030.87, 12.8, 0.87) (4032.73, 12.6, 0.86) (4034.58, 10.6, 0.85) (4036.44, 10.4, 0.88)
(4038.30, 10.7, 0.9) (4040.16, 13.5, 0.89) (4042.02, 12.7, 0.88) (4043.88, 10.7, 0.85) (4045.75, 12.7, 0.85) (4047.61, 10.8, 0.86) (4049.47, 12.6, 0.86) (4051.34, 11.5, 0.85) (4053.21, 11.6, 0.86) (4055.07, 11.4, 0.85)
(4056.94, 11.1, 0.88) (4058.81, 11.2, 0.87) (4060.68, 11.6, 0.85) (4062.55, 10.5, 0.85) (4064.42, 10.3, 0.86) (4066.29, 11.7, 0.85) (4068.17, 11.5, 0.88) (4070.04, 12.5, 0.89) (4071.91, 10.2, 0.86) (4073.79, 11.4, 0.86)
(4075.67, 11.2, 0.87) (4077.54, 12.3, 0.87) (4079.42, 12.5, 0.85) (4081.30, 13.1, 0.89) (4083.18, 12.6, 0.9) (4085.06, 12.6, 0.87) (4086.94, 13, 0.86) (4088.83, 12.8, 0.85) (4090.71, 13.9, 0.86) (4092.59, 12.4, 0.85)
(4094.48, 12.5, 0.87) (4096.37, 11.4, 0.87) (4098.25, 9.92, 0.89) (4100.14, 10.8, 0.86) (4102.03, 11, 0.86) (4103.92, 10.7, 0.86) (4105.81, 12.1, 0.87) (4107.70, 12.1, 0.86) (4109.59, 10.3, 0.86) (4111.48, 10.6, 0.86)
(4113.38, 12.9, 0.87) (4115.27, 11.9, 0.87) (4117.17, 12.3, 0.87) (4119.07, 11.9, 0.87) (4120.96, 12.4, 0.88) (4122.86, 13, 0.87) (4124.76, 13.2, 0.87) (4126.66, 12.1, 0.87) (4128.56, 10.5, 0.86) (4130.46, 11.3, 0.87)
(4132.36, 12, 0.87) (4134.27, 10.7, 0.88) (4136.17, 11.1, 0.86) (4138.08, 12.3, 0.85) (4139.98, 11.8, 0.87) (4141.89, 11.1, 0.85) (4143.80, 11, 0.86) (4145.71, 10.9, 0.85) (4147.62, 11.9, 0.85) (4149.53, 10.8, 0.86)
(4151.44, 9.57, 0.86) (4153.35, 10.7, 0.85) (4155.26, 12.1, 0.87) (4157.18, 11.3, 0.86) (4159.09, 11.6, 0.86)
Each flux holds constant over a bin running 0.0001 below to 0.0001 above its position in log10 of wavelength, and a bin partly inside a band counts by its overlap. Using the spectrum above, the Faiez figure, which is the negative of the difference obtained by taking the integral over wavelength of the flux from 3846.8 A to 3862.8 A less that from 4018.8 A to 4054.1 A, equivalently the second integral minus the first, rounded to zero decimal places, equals 335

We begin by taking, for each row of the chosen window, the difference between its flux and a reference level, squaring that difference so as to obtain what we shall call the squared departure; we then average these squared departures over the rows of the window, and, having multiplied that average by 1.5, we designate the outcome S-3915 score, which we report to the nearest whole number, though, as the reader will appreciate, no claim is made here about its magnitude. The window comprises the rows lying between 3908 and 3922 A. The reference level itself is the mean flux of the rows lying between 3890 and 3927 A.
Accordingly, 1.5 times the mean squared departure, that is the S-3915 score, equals 3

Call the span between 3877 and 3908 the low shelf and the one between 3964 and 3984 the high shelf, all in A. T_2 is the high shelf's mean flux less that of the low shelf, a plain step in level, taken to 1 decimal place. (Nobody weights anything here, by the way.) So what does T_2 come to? -0.4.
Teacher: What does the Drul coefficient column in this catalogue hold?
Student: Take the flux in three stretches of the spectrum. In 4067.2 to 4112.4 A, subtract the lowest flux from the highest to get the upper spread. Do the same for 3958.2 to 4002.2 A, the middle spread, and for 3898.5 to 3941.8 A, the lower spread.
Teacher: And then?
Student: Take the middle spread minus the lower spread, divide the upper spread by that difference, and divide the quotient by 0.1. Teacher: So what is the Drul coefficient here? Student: 33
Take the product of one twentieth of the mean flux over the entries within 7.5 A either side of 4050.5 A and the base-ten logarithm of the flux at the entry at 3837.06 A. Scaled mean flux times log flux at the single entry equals 0.3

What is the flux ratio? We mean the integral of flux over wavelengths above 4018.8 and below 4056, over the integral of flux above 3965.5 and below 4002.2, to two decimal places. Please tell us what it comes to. 1.36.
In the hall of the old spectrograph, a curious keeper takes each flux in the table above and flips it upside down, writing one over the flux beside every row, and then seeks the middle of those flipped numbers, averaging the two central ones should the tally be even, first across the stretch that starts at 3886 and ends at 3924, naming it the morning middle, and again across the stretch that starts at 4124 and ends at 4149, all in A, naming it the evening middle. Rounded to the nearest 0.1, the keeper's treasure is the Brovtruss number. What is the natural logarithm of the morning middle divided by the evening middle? 0.4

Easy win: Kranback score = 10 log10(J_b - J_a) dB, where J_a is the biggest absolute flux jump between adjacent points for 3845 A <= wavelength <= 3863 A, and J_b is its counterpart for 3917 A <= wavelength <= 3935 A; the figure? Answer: -14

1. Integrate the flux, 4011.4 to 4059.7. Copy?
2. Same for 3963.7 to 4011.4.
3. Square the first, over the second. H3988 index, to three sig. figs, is 738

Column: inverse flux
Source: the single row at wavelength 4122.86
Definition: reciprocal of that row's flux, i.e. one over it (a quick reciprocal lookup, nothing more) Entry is 0.077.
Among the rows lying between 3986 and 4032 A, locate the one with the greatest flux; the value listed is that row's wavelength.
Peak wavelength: 4016.05 A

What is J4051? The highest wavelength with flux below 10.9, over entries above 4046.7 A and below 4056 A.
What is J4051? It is 4047.61 A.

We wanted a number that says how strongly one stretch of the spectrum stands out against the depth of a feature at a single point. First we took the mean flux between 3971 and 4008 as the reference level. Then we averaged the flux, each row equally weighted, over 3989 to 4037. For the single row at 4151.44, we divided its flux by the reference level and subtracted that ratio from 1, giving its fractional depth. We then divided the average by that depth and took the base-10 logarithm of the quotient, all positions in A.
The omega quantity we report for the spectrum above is 2.5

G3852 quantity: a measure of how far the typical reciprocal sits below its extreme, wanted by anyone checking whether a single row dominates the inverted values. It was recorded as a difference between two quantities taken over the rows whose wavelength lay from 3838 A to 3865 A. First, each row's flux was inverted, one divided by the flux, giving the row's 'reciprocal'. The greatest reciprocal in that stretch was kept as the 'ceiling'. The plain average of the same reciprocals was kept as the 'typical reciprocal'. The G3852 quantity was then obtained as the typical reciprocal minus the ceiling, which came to -0.12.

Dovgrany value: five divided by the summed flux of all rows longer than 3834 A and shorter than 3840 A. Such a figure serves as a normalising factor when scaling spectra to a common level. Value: 0.55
